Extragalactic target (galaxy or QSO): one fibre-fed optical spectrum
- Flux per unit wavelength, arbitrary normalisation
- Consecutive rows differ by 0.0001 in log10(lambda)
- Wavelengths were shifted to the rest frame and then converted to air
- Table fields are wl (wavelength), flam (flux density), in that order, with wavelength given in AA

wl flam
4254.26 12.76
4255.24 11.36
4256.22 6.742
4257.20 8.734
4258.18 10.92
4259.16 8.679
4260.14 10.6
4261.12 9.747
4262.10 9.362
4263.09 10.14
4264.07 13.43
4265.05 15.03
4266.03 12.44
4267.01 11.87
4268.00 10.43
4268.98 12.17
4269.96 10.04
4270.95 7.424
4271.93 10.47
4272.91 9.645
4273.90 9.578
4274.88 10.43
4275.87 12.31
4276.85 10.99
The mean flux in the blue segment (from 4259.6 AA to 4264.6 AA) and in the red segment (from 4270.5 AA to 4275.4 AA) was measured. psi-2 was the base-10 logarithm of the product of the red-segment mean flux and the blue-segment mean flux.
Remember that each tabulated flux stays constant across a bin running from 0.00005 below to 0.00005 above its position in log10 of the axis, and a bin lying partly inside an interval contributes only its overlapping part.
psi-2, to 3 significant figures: 2.01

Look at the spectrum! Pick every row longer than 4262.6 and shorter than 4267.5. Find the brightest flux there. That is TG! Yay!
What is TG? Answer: 15.03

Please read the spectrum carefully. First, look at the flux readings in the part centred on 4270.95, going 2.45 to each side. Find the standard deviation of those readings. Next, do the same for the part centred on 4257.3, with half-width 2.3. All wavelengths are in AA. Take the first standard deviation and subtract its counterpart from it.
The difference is -0.2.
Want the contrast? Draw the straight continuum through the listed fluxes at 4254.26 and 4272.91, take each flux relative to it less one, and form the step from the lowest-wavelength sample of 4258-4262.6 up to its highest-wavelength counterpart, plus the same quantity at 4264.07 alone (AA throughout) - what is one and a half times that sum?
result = 0.18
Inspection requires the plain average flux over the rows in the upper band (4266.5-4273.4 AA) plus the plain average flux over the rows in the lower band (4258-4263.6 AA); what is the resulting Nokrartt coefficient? 20.2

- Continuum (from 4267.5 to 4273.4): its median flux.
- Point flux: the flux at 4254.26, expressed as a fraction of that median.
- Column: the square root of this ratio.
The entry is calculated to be 1.12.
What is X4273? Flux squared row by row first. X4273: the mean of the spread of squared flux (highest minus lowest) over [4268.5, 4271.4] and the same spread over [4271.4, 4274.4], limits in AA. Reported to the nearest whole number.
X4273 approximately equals 55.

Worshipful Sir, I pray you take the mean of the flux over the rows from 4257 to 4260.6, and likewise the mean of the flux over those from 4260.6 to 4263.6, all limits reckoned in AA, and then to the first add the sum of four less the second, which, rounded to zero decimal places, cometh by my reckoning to 4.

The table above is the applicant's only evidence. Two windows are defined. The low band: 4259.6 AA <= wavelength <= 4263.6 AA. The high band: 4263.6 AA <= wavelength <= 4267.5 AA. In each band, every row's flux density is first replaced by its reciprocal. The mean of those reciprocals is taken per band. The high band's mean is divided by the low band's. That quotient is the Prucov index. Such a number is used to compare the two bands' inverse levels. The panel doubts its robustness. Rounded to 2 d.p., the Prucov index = 0.76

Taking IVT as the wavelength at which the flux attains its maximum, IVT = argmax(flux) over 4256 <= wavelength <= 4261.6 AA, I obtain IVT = 4258.18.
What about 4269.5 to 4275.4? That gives 4271.93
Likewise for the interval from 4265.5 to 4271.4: 4266.03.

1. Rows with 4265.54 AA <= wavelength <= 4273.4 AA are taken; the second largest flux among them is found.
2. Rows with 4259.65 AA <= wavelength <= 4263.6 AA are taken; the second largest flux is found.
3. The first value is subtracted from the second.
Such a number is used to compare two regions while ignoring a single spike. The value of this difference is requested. -2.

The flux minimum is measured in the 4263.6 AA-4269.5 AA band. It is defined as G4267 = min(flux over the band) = 10.43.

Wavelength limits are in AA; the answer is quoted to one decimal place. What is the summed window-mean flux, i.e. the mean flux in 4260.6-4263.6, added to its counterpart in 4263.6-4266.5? 23.4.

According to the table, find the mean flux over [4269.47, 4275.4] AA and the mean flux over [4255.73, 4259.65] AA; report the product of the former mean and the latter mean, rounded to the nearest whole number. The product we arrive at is 84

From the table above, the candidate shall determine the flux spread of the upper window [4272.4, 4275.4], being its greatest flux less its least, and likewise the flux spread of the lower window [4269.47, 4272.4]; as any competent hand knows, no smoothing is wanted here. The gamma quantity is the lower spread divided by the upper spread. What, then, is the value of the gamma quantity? 3.6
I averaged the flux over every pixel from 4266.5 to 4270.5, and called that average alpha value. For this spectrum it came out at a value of 11.1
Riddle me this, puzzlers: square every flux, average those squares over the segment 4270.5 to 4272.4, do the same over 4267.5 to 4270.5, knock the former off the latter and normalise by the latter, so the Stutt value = 0.3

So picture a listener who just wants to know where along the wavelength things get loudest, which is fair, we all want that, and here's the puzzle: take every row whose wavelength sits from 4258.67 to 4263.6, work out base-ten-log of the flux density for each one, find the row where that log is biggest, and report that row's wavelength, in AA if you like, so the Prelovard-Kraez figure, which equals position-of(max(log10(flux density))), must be 4260.14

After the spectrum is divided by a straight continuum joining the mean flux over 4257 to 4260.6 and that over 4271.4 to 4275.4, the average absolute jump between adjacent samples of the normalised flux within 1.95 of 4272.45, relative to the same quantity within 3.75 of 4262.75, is 0.80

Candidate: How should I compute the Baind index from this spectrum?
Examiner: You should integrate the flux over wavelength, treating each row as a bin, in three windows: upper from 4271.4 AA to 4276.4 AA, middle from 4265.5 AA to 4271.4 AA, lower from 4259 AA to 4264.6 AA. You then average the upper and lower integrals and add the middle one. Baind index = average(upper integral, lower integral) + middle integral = 119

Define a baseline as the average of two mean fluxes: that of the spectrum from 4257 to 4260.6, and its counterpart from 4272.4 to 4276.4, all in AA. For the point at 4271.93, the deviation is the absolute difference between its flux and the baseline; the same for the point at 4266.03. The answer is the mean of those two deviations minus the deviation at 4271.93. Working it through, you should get 1.0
